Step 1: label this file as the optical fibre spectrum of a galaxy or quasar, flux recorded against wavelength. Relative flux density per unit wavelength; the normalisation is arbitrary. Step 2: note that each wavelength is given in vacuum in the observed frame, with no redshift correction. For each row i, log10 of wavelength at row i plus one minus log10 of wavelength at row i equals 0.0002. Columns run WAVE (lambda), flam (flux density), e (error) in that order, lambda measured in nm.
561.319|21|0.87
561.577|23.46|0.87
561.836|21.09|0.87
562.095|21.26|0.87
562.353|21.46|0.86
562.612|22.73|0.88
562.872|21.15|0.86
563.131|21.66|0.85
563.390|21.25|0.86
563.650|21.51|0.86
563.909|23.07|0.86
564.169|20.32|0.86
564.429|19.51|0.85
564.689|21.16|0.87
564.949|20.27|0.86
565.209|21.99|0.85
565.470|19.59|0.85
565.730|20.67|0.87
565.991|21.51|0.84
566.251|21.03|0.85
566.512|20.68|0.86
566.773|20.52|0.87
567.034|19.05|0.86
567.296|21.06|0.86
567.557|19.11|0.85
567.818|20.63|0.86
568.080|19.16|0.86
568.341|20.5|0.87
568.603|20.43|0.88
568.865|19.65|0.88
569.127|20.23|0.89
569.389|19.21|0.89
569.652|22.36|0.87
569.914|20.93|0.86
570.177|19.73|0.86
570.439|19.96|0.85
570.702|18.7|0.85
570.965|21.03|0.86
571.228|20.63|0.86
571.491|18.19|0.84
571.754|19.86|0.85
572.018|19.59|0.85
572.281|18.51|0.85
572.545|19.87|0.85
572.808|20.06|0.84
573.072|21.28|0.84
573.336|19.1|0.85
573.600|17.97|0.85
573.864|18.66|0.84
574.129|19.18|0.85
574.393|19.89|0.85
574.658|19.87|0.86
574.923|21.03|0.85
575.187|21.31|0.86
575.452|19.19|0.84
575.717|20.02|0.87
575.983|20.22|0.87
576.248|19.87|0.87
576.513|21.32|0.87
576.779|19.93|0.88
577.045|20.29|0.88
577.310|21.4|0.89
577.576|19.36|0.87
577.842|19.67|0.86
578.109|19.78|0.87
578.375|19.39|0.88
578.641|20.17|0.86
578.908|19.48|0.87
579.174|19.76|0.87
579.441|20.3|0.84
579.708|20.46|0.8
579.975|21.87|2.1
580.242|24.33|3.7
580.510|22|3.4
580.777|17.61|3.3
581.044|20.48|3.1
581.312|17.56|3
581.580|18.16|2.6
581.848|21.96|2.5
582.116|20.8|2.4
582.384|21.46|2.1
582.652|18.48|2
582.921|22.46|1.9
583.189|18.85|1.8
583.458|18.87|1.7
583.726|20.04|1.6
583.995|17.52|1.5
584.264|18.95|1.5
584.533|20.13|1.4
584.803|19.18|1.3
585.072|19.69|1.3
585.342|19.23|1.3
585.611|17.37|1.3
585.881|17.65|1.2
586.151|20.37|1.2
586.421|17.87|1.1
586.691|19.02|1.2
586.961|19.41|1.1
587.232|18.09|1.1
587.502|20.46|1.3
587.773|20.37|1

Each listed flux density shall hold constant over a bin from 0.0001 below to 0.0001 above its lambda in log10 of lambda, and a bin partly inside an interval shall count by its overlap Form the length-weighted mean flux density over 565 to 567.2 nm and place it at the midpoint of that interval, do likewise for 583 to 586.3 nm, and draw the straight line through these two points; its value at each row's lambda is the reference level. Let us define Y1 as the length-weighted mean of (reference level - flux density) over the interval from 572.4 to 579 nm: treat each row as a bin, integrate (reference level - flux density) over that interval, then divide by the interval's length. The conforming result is -0.1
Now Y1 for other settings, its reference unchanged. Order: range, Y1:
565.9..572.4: 0.3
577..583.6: -0.8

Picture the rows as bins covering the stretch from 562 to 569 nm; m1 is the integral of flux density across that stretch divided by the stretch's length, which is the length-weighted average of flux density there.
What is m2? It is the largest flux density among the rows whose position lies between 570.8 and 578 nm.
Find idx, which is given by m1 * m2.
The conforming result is 445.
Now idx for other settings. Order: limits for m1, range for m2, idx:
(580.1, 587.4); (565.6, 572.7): 437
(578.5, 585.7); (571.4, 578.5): 426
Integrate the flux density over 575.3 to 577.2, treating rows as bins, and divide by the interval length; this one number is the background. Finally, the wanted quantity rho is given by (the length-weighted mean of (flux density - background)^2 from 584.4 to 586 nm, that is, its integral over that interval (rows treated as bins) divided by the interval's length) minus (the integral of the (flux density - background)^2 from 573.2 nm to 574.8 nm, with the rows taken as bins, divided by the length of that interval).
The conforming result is 1.1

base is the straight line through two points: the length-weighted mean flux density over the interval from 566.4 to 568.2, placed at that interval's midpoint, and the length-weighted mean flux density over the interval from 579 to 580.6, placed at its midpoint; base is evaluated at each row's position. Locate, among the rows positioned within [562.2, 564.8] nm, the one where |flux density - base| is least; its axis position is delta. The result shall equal 564.429 nm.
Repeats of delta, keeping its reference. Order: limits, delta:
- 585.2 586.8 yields 586.151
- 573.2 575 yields 574.923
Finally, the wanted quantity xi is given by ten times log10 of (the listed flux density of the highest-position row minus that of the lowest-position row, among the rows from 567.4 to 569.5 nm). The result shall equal -10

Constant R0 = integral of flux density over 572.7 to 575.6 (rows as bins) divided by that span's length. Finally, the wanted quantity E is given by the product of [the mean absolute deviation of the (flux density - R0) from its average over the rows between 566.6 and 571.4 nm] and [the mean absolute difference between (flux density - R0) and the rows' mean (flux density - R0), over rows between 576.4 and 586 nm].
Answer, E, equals 0.88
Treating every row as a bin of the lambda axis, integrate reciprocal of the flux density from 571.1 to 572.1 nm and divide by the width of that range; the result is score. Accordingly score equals 0.0512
